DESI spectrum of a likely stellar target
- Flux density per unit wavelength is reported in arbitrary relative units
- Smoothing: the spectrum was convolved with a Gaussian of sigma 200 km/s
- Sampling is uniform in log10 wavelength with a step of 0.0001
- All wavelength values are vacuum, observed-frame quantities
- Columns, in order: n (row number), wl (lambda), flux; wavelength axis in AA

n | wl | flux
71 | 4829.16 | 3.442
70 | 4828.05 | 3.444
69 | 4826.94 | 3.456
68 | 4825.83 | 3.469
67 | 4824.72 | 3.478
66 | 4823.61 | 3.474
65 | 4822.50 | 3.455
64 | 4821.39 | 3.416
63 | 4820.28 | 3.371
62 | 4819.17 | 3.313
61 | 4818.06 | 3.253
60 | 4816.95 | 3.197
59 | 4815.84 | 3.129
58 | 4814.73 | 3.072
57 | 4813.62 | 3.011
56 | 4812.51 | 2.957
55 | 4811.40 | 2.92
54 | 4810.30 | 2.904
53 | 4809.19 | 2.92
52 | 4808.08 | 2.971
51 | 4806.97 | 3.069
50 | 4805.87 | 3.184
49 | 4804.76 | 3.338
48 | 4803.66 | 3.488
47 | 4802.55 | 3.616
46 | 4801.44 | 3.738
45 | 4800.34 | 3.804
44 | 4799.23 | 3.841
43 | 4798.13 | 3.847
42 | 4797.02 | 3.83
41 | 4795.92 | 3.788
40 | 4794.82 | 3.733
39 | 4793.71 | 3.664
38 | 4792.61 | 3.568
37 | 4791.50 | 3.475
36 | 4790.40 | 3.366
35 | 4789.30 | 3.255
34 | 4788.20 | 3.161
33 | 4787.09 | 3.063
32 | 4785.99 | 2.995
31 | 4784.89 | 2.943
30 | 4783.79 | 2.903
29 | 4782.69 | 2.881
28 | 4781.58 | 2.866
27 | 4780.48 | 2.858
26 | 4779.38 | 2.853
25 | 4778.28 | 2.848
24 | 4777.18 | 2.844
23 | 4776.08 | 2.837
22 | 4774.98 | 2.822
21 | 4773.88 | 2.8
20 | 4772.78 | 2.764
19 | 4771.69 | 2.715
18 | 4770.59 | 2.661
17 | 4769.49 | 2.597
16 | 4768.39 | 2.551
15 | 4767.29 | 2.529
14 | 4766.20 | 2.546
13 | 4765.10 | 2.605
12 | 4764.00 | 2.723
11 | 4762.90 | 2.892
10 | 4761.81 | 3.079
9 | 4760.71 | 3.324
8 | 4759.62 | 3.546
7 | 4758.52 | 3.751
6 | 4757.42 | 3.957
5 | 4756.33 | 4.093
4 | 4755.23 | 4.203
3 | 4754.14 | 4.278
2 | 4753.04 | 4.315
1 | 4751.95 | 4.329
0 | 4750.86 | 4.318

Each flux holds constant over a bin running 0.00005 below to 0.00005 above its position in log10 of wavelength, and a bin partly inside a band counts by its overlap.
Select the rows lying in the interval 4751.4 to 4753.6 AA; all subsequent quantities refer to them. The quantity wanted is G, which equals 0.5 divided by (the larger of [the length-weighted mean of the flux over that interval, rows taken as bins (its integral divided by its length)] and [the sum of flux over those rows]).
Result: 0.058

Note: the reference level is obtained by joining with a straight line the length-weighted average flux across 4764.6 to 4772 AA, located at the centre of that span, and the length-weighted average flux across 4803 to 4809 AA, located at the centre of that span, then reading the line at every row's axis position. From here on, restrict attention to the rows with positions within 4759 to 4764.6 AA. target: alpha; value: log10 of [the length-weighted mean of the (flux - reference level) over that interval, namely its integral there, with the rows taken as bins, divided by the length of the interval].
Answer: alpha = -0.2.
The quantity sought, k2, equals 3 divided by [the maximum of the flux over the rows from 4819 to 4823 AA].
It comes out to 0.87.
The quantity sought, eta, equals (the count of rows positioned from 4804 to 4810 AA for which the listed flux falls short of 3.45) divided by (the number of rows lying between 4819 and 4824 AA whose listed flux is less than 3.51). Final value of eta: 1.0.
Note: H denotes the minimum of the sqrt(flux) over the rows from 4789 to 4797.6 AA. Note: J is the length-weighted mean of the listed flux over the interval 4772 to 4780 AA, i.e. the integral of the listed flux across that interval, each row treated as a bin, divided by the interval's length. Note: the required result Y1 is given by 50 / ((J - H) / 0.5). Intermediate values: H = 1.80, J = 2.82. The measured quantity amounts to 24.5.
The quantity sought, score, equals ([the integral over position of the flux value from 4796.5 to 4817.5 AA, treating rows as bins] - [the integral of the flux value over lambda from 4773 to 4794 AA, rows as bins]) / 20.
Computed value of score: 0.28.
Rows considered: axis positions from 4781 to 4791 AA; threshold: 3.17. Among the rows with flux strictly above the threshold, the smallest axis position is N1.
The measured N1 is 4789.30 AA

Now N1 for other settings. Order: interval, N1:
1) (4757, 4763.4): 4757.42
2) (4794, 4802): 4794.82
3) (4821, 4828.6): 4821.39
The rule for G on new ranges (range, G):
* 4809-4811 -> 0.086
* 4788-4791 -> 0.051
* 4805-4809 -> 0.054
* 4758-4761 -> 0.047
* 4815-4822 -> 0.025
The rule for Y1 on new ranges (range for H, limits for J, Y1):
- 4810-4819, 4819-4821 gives 15.2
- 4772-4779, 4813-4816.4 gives 17.8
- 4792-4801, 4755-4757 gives 11.2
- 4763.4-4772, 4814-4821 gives 15.3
